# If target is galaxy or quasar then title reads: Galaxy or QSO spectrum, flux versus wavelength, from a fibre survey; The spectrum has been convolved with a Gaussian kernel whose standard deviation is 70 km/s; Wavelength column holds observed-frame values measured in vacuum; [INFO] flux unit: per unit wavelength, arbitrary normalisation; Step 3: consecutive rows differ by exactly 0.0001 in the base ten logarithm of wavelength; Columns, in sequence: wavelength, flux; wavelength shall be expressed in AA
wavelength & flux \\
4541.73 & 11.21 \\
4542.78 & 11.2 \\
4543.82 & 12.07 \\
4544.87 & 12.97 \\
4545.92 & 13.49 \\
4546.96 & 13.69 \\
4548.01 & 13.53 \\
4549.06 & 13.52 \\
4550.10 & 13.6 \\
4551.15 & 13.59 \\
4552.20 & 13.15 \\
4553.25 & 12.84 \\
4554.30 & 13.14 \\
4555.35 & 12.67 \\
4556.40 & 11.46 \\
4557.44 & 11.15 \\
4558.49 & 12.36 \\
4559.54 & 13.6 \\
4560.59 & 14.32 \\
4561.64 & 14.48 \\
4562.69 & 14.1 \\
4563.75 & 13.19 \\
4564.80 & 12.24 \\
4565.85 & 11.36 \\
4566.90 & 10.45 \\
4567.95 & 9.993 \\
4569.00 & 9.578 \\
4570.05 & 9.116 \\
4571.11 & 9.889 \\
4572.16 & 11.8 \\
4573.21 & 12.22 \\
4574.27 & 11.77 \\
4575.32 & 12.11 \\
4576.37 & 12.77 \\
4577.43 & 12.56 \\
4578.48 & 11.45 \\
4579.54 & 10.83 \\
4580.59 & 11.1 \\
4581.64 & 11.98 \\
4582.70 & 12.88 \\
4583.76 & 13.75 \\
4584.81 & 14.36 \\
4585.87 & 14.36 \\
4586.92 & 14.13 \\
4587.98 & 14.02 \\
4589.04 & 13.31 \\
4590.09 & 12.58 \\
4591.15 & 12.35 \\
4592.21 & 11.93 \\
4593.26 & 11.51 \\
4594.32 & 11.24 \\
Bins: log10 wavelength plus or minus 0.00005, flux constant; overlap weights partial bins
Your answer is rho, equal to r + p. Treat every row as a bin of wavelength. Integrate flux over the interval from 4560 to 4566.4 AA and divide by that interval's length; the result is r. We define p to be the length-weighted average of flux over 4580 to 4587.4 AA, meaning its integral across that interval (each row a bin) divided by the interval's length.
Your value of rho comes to 26.5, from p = 13.2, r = 13.3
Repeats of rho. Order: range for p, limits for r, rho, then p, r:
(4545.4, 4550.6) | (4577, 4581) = 25.1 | 13.6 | 11.5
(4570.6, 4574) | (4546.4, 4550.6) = 25.0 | 11.3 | 13.6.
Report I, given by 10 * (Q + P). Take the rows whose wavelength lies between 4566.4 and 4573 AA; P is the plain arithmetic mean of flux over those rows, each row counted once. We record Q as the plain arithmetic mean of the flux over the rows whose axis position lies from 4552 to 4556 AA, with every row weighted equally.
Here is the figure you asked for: 231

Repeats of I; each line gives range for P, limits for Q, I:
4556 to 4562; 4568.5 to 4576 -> 238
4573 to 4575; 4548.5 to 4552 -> 256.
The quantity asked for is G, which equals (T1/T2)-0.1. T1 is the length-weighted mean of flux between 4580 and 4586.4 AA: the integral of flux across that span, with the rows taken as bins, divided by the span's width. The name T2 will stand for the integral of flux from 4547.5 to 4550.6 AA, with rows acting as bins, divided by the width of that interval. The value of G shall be 0.86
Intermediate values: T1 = 13.1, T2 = 13.6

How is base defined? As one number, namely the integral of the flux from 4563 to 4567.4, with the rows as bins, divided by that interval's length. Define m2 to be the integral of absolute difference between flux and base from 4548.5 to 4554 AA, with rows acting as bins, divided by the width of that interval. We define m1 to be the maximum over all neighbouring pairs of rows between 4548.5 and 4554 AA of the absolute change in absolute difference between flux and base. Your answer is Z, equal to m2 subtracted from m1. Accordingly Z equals -1.0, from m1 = 0.44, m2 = 1.42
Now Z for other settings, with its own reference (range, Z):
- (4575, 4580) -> 0.0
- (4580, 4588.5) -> -0.7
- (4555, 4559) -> -0.3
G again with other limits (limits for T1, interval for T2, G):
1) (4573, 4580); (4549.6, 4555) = 0.80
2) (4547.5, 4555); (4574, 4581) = 1.03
